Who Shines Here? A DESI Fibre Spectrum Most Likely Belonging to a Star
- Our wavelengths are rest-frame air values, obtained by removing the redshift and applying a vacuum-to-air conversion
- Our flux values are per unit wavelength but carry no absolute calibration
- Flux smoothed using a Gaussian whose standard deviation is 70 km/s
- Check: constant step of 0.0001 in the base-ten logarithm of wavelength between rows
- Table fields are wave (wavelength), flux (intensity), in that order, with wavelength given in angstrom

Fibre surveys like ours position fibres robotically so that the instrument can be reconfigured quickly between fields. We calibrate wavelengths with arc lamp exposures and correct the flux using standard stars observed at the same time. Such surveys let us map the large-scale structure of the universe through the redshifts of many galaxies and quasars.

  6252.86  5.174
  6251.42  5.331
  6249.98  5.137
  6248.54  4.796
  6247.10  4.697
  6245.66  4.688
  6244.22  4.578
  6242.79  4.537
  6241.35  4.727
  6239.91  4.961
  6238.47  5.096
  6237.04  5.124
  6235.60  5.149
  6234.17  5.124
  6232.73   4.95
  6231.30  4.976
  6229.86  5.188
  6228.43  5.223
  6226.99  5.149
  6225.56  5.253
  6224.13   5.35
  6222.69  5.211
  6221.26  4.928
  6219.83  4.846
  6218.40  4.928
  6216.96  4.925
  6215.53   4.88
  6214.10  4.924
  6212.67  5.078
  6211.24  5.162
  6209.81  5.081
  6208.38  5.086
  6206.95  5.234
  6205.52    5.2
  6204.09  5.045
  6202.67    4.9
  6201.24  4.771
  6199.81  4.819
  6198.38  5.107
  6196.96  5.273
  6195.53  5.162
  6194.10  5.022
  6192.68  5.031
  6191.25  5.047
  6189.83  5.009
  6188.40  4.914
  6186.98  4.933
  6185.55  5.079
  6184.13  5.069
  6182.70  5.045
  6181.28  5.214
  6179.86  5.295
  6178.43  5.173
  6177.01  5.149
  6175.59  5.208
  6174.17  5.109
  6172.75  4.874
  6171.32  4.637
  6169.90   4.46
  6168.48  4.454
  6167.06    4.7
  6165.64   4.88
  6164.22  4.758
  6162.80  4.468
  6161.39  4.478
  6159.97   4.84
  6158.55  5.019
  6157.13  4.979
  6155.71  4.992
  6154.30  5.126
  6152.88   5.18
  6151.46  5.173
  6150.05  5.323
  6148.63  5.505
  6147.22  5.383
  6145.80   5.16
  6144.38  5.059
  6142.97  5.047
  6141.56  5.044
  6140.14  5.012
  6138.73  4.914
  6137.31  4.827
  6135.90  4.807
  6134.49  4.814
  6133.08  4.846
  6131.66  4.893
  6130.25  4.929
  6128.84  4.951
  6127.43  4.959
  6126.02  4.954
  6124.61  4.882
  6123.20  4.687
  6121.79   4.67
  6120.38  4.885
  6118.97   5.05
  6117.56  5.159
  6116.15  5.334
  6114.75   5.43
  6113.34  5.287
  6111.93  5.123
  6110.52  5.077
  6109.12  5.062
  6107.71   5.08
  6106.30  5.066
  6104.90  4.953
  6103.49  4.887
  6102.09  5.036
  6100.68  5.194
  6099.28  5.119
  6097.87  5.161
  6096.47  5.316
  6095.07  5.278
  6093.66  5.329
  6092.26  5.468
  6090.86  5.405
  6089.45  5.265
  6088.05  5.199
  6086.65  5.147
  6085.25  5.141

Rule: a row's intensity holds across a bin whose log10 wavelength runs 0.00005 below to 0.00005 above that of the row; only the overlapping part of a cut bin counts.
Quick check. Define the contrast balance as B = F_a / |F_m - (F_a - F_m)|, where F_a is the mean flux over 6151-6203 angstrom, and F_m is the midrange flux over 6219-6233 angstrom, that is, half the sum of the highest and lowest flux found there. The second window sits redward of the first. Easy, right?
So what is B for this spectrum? 0.95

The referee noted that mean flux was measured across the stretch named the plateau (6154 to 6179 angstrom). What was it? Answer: 4.85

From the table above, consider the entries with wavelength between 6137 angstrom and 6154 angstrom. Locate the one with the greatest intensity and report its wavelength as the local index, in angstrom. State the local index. 6148.63 angstrom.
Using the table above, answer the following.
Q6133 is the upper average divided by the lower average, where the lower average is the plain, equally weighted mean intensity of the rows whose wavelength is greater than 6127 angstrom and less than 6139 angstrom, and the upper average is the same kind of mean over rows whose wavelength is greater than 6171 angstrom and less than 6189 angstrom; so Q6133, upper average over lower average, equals 1.04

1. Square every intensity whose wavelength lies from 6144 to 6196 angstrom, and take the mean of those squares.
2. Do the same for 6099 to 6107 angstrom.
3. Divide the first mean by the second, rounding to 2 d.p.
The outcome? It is 0.98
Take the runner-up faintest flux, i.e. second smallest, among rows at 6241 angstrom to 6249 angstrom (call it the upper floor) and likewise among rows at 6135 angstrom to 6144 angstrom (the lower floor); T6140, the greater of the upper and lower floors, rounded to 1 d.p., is 4.8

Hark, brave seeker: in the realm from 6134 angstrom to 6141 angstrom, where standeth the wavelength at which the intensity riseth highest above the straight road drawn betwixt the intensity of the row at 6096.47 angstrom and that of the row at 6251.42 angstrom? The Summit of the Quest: 6140.14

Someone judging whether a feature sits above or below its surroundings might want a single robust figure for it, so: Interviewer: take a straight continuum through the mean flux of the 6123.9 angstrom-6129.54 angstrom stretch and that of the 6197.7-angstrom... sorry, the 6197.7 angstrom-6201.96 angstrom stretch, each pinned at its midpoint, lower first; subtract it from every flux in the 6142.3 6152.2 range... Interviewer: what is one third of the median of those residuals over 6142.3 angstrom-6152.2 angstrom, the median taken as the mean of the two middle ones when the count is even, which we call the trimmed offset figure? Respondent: 0.08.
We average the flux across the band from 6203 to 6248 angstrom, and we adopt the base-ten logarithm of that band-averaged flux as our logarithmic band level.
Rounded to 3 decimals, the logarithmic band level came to 0.700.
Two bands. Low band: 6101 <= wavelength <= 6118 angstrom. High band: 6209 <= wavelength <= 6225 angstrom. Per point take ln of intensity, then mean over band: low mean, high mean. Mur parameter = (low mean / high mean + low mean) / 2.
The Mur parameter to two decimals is 1.32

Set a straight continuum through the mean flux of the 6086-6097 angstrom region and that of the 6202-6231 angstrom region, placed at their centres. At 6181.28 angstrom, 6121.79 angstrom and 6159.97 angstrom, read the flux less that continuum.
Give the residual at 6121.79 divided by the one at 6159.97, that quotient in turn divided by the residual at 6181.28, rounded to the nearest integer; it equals 23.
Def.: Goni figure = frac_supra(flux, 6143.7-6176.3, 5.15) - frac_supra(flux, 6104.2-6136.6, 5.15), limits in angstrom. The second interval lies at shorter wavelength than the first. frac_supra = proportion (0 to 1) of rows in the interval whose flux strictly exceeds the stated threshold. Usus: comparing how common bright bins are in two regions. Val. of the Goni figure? 0.13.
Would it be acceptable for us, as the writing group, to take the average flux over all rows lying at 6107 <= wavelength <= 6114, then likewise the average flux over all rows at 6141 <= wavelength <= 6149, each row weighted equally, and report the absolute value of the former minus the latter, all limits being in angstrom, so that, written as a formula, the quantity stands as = 0.07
